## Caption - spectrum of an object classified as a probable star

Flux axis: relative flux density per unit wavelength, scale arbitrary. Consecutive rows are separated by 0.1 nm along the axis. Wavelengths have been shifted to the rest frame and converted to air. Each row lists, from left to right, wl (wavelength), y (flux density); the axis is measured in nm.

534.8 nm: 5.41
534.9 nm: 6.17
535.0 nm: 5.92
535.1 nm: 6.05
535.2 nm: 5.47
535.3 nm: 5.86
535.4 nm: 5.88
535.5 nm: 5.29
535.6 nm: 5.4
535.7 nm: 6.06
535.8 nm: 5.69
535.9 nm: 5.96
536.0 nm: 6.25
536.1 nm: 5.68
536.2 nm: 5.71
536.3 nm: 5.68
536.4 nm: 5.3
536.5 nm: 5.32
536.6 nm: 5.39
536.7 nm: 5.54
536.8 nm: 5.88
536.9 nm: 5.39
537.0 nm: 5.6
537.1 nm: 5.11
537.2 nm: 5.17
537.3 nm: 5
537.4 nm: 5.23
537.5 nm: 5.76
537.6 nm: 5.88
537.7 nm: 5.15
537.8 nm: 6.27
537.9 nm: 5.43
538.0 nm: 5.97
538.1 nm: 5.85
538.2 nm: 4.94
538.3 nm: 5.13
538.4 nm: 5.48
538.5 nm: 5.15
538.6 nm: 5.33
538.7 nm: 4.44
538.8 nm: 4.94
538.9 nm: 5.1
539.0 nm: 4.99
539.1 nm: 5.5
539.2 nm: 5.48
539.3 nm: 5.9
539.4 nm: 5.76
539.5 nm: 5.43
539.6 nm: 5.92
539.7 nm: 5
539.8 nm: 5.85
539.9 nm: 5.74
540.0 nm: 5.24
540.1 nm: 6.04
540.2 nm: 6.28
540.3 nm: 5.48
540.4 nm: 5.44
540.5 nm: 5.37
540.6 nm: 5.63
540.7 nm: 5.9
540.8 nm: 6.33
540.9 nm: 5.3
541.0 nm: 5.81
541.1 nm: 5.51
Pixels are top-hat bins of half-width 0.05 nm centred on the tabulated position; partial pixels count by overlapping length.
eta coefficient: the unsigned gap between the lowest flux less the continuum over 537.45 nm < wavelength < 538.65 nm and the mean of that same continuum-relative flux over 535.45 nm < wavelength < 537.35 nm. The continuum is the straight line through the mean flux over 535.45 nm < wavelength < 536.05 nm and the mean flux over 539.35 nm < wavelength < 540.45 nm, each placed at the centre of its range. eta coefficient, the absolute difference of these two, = 0.6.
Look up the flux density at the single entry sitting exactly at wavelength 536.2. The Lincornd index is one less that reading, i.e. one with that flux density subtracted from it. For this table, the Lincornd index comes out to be -4.7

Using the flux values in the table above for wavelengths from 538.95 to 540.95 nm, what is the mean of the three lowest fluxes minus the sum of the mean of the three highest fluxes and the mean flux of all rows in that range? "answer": -6.8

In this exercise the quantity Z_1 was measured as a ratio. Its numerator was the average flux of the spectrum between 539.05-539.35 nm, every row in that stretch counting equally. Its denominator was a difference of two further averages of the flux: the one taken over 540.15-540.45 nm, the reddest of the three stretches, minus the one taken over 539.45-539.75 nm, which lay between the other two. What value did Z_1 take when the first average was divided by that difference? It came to 20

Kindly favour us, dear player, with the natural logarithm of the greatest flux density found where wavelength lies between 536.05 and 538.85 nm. 1.84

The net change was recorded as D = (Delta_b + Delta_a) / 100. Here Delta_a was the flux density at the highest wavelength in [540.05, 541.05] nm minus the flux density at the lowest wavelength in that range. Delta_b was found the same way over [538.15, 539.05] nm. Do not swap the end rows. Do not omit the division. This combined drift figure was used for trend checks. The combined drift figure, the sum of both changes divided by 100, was -0.002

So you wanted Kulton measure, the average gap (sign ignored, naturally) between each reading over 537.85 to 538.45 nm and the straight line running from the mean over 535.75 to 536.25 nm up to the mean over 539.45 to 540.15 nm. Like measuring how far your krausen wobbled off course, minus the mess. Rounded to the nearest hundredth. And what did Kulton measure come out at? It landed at 0.37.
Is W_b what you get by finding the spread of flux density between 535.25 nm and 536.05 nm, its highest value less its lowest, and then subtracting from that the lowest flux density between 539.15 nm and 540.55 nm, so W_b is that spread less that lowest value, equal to -4.04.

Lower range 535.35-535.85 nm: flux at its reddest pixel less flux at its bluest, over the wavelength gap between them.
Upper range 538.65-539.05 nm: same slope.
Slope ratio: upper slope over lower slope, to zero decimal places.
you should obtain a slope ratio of -4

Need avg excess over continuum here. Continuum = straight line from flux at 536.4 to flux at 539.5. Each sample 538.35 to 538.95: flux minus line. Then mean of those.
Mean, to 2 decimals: -0.32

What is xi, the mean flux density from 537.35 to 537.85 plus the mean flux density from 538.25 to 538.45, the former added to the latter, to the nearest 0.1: 11.0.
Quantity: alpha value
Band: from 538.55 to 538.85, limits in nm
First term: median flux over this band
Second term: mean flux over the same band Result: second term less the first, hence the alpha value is -0.037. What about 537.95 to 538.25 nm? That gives -0.263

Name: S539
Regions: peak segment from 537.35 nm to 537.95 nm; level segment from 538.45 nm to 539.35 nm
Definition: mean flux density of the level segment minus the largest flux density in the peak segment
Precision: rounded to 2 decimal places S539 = -1.07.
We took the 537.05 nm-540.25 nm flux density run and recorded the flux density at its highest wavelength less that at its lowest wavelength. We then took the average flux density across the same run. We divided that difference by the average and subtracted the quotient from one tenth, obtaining -0.11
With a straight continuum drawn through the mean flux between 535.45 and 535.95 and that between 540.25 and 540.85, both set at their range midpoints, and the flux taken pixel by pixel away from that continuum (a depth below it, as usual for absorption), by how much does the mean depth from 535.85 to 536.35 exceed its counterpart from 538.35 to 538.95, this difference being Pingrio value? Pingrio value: -0.8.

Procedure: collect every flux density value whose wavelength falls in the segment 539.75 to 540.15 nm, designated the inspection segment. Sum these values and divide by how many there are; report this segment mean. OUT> 5.72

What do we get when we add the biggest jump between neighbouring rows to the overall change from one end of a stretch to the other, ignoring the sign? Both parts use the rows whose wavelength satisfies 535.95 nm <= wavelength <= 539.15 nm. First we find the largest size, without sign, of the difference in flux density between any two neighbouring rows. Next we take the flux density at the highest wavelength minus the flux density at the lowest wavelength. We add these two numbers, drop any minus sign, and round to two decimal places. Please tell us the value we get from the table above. 0.37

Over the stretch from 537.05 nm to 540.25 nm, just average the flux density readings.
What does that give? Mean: 5.45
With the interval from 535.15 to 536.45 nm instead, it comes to 5.71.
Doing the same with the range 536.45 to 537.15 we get 5.46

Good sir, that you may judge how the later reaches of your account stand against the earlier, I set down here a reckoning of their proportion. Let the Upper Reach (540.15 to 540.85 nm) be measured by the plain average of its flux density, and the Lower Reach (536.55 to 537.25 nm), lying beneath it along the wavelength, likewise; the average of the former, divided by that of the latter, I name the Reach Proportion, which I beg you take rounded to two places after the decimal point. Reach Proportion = 1.06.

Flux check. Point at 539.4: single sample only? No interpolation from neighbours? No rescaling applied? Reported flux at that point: 5.76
